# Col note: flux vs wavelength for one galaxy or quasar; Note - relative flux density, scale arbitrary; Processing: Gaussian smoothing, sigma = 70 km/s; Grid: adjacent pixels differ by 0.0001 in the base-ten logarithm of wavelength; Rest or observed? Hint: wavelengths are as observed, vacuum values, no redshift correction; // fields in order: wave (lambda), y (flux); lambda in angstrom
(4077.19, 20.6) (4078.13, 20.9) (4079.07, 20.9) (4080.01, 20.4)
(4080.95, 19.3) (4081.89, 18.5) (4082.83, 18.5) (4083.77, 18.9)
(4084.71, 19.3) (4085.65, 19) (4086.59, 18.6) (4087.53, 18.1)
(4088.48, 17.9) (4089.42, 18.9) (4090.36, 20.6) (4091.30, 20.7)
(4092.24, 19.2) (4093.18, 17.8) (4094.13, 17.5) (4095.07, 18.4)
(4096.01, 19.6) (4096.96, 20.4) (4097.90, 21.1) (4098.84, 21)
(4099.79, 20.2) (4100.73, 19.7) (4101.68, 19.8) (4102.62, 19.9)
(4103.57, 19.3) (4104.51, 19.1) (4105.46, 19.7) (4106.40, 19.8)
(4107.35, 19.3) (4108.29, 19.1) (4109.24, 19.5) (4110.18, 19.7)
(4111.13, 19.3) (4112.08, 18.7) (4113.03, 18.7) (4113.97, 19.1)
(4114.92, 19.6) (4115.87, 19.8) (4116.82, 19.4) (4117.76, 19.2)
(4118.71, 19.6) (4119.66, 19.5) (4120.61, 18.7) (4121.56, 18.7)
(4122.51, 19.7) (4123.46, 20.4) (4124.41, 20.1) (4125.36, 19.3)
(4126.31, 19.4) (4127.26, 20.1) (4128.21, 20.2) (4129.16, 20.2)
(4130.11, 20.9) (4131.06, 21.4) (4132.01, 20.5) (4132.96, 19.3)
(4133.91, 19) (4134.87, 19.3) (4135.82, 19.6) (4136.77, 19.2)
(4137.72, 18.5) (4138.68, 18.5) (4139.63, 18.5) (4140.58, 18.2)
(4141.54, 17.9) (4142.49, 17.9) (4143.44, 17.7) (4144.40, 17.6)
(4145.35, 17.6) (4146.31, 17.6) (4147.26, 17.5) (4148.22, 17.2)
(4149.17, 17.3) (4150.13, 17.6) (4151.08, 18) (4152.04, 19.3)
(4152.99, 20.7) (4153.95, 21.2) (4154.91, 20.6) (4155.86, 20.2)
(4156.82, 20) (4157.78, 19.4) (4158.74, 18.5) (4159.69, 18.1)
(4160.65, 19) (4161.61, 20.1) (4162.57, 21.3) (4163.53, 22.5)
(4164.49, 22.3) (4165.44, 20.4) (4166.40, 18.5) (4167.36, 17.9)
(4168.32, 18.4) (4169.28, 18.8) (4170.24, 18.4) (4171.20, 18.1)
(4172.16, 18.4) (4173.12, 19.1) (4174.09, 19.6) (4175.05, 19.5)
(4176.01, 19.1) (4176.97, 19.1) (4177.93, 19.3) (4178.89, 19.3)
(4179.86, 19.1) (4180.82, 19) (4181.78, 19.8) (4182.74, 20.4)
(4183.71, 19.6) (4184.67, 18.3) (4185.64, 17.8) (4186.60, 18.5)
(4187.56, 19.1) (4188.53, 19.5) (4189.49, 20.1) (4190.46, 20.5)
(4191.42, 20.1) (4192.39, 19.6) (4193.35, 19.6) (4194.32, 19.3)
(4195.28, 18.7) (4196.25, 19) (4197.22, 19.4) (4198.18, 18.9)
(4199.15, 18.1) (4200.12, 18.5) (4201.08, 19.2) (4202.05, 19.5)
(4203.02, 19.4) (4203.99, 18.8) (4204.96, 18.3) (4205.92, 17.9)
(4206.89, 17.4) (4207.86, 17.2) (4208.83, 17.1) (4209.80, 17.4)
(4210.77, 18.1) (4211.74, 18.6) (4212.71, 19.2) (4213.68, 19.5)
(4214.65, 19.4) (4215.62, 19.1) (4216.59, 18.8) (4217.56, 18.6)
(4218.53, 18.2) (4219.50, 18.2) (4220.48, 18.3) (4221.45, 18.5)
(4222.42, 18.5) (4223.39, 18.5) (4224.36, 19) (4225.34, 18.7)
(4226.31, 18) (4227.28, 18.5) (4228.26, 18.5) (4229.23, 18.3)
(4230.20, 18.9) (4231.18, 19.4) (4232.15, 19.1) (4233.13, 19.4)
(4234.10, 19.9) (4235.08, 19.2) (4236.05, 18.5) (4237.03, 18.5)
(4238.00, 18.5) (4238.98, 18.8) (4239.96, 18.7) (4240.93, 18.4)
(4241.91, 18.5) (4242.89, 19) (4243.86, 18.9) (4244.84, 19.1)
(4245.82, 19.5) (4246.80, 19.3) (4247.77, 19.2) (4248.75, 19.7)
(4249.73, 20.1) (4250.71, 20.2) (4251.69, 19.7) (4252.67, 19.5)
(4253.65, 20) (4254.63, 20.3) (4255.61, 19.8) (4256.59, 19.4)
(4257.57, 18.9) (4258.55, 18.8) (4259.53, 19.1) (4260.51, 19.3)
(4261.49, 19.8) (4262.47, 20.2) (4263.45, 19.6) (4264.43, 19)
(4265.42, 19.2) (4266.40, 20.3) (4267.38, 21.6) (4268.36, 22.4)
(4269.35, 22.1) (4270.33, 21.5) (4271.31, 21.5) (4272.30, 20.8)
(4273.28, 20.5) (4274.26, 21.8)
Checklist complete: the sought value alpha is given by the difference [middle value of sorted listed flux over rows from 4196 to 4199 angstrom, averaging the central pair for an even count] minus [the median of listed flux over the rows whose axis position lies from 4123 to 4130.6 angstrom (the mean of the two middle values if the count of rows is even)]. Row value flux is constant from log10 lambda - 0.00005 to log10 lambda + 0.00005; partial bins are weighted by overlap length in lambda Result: -1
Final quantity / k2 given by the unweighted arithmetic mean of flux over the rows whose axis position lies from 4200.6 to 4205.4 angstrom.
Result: 19.0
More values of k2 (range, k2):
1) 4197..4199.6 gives 18.8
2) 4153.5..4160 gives 19.7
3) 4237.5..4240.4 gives 18.7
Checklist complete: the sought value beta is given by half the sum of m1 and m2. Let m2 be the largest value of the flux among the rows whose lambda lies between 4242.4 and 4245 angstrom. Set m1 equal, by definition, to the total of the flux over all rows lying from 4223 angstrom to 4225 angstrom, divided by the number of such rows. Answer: 18.9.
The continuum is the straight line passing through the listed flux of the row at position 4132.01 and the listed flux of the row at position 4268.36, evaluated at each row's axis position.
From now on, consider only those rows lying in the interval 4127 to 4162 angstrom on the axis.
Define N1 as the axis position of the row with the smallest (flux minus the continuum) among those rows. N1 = 4148.22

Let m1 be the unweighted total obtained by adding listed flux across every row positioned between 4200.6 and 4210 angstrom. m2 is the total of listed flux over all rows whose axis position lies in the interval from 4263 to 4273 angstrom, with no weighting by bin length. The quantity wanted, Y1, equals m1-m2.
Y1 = -26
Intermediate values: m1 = 182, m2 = 208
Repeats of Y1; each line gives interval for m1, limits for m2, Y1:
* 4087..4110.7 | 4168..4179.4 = 259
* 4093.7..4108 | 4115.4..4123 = 140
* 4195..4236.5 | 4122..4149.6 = 251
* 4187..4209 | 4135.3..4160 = -49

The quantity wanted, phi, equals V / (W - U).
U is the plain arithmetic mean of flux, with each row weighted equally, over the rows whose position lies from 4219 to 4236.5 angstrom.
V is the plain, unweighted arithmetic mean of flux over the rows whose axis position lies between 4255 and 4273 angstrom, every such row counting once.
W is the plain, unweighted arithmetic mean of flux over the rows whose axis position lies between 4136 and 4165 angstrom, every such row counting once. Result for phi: 79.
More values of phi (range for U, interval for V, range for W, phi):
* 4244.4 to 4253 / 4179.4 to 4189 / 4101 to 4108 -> -602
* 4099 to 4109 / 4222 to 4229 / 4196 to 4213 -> -16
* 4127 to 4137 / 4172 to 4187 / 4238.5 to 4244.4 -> -15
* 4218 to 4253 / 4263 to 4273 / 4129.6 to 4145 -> 267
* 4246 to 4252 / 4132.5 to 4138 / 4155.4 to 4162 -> -52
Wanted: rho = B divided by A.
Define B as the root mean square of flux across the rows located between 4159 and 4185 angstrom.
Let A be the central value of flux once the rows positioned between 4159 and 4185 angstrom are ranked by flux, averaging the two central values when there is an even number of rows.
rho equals 1.017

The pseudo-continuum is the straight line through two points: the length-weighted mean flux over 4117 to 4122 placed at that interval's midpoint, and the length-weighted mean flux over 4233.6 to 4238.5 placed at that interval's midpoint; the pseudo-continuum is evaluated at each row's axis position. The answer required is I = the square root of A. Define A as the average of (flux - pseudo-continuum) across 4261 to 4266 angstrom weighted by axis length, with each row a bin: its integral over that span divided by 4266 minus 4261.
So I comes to 0.84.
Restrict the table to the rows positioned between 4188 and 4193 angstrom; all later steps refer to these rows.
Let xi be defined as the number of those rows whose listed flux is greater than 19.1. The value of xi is 5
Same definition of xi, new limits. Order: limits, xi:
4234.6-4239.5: 1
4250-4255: 5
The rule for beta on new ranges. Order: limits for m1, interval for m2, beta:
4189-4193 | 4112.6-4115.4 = 19.8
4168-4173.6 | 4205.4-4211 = 18.3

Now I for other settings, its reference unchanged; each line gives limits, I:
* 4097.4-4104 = 0.97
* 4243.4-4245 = 0.26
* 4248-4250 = 0.94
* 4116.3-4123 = 0.31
